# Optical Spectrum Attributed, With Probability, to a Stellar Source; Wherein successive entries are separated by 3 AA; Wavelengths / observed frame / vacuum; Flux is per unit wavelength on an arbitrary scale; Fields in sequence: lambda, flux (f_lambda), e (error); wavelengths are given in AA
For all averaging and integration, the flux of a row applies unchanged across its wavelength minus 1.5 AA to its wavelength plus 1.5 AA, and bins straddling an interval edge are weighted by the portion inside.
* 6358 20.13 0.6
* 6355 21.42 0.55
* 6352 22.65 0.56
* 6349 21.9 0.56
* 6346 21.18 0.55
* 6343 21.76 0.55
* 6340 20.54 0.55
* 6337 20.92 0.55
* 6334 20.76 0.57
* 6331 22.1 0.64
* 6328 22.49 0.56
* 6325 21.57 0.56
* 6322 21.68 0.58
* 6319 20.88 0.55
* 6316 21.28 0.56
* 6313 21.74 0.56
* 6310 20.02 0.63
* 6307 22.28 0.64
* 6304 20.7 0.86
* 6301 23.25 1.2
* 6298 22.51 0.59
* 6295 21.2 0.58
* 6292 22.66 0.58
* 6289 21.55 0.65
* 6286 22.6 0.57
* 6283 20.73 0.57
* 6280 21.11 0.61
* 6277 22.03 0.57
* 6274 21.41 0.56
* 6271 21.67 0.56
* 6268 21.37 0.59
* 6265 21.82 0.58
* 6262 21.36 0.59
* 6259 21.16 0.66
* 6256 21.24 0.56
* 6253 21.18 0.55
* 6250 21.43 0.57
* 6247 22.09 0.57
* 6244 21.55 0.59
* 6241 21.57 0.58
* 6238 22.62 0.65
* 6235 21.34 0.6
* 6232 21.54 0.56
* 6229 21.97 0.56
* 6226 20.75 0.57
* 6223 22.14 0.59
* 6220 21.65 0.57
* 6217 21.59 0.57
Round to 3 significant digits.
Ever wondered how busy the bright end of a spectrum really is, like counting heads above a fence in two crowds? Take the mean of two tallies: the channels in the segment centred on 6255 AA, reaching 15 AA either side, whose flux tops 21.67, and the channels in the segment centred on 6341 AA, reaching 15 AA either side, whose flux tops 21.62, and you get 3.50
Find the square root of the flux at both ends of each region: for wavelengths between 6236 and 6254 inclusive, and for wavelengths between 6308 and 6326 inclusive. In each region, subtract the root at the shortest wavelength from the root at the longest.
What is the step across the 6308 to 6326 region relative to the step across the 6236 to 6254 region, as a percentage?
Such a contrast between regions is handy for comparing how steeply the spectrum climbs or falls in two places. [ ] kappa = -110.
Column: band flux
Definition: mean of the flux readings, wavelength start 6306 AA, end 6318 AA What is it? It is 21.3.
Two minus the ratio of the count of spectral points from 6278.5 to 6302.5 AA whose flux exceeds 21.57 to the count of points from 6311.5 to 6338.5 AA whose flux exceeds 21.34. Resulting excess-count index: 1.2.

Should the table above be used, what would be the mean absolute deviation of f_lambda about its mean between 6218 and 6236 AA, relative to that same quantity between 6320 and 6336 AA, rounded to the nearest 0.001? 0.772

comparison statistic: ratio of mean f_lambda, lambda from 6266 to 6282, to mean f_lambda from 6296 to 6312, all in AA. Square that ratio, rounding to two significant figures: 0.98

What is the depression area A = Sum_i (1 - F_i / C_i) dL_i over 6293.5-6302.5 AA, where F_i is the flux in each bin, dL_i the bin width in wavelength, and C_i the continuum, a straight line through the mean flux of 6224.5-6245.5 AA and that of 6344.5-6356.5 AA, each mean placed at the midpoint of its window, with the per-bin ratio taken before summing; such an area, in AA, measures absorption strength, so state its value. -0.25 AA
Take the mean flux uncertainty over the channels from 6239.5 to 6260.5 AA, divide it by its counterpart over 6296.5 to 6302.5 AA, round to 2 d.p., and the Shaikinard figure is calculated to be 0.65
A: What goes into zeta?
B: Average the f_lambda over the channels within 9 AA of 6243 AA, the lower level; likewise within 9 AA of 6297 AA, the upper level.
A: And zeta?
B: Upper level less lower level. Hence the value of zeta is 0.2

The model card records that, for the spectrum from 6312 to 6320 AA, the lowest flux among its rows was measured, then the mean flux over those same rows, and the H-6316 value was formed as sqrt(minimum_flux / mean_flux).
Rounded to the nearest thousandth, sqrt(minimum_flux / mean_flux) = 0.990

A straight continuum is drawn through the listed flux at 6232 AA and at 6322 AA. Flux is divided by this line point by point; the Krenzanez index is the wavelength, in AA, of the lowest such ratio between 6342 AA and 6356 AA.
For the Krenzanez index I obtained 6346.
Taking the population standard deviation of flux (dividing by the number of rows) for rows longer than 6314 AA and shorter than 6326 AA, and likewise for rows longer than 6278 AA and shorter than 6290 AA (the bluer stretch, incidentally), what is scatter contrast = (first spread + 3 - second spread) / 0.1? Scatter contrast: 26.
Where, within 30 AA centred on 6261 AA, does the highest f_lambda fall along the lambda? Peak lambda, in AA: 6247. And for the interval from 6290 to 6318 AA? 6301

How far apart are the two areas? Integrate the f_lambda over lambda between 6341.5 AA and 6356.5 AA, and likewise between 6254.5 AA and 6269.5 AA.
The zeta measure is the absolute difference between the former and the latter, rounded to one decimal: 5.9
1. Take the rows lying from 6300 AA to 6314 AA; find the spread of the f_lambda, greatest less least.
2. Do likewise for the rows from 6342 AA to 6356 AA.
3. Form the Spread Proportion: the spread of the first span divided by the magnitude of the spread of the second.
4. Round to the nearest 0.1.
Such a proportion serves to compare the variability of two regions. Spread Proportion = 2.2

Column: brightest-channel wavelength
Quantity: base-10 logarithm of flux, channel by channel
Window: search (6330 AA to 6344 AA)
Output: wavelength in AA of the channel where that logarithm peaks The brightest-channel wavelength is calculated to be 6331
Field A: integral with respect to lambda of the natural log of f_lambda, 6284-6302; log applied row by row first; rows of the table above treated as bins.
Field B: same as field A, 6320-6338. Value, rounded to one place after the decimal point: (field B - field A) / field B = 0.0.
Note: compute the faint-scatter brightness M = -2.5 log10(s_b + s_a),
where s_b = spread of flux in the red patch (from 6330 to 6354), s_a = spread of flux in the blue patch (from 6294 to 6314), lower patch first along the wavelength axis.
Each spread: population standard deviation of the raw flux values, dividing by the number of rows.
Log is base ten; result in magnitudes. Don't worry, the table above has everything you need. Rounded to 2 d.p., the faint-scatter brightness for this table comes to -0.59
